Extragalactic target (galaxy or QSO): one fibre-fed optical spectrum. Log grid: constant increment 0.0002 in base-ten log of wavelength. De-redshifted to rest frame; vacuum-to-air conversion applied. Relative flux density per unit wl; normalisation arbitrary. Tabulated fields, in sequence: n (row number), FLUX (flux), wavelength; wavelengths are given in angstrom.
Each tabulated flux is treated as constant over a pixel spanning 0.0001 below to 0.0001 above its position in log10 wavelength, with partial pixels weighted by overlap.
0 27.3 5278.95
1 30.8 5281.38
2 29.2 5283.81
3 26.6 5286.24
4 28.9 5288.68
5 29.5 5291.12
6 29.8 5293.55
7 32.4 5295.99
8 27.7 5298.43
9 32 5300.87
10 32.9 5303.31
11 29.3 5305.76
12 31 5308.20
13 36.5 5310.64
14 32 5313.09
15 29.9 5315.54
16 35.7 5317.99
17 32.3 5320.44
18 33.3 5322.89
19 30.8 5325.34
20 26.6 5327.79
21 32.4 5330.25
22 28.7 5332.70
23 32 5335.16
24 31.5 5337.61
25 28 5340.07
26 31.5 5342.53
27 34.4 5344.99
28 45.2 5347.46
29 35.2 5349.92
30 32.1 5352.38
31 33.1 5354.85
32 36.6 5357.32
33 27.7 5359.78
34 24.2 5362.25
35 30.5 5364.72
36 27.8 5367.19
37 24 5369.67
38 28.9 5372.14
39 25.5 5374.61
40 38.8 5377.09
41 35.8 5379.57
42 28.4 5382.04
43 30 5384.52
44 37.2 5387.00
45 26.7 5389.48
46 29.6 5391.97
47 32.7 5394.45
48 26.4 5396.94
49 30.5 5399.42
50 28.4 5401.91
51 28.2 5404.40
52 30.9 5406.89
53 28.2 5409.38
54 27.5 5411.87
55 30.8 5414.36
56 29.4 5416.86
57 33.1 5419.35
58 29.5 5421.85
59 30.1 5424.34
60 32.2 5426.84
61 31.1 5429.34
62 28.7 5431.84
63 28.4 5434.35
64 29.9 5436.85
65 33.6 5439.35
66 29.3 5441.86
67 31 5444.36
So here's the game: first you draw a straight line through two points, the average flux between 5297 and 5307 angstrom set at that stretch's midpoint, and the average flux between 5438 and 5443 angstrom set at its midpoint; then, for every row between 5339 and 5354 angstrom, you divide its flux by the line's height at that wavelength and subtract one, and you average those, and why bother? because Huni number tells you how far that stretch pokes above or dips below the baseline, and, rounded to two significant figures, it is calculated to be 0.12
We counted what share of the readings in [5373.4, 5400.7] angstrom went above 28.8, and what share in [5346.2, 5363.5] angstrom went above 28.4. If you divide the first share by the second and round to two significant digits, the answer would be 0.89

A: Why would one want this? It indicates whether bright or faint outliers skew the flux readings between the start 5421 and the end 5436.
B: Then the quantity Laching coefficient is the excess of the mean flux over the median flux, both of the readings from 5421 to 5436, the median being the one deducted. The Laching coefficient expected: 0.2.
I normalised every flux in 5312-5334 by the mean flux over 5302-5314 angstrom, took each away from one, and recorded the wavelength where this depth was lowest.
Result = 5317.99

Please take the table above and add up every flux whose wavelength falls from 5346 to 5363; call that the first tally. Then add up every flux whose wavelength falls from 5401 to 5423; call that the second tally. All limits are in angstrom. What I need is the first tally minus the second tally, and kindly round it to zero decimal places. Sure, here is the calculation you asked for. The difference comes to -32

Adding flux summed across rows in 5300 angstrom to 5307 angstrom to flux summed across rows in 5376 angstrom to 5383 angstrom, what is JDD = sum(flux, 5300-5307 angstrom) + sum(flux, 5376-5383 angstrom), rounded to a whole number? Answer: 197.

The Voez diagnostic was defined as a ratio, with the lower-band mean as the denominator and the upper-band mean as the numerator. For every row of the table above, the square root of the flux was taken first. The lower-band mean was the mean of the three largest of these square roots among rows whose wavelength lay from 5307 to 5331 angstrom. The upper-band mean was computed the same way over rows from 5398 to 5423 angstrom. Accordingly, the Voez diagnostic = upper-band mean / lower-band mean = 0.95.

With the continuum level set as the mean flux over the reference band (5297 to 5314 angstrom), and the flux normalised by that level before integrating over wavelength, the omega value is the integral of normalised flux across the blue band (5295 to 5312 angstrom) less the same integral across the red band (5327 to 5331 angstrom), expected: 13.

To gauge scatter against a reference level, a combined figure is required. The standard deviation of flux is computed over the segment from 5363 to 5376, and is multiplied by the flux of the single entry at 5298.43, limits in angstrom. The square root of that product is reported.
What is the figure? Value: 8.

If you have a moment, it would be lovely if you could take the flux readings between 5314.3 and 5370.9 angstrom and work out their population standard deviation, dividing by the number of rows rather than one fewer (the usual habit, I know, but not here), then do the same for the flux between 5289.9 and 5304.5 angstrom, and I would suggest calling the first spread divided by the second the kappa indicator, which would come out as 2.4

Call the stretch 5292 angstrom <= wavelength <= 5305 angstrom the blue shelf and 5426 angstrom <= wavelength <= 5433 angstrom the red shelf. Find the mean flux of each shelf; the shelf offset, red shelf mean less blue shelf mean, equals -0.3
